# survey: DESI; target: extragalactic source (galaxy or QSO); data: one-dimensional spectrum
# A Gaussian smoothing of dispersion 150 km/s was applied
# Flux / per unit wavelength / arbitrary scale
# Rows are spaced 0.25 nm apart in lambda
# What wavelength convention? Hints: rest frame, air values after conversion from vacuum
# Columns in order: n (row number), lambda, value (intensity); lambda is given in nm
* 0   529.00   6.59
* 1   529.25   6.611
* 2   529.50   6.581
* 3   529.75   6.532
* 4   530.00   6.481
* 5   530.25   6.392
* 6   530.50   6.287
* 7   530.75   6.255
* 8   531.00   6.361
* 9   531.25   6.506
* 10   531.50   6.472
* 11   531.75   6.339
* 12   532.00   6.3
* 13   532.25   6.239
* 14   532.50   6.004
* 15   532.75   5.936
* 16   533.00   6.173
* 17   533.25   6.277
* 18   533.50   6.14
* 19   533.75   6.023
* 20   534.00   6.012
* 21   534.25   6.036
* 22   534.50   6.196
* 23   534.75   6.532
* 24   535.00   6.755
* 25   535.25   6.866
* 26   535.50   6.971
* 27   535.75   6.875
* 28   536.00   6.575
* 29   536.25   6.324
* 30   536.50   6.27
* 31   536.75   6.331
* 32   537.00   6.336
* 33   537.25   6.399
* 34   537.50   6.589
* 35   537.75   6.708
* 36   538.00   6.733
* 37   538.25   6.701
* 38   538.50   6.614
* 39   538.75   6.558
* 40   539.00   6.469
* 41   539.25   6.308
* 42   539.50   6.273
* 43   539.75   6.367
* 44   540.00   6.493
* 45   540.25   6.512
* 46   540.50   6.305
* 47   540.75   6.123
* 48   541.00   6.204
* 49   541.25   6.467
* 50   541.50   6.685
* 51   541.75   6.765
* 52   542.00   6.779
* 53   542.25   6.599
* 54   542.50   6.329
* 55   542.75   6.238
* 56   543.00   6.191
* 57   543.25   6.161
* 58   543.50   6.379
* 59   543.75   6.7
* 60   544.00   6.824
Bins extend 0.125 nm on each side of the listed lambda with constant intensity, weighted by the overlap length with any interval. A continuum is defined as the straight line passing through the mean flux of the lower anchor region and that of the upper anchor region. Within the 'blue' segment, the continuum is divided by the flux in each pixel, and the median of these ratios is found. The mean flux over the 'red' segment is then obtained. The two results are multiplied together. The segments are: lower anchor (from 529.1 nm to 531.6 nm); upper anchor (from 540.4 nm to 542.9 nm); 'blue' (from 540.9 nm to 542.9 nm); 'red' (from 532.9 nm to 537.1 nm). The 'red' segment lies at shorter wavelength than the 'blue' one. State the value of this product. 6.31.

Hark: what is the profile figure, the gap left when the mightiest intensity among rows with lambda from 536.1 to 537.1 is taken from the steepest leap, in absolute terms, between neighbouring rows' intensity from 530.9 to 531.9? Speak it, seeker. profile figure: -6.2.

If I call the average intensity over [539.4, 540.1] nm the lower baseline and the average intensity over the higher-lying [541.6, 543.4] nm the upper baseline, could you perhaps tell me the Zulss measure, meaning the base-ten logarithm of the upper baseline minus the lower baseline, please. -1.2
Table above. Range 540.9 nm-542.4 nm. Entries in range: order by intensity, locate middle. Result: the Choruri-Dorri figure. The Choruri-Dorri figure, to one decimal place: 6.6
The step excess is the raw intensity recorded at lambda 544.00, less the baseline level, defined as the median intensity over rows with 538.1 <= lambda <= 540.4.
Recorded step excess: 0.33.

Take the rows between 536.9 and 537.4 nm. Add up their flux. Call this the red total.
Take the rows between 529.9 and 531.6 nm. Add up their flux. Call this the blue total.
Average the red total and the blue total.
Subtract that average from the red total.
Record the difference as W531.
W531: -16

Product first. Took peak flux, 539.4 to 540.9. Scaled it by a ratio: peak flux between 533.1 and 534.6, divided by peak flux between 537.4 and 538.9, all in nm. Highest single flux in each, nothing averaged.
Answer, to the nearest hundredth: 6.07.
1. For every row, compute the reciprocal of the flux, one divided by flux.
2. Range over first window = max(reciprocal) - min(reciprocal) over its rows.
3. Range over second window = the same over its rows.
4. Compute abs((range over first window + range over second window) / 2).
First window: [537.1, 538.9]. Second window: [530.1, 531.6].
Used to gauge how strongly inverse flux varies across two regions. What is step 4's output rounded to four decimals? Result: 0.0070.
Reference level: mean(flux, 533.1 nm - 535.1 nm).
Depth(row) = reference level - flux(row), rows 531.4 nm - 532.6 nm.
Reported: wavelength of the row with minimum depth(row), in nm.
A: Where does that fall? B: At 531.50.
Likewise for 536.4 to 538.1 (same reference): 538.00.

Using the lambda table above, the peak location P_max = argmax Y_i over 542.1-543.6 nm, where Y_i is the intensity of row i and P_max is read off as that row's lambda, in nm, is 542.25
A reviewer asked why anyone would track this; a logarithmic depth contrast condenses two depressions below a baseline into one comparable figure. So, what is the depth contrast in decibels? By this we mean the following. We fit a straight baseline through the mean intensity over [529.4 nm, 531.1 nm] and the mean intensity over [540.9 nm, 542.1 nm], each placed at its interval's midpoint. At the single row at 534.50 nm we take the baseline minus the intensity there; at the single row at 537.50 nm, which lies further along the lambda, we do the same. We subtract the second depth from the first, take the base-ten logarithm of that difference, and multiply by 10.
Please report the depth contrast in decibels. -4.6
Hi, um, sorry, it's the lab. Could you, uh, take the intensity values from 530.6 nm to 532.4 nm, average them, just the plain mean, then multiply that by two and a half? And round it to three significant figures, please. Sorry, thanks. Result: 15.9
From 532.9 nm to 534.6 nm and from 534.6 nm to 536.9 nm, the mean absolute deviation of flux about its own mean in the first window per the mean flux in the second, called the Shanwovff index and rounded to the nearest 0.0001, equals 0.0128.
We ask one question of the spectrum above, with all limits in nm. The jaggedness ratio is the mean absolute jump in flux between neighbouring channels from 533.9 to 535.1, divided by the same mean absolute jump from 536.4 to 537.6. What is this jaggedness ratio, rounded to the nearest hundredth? 2.33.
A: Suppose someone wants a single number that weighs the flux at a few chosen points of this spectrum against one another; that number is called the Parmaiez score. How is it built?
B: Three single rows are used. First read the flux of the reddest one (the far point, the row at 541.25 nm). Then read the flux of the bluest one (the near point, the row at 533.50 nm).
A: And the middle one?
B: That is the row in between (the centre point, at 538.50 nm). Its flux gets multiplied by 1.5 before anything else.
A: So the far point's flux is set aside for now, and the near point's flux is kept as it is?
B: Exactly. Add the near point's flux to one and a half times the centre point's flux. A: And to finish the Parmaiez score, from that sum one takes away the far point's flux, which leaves 9.6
